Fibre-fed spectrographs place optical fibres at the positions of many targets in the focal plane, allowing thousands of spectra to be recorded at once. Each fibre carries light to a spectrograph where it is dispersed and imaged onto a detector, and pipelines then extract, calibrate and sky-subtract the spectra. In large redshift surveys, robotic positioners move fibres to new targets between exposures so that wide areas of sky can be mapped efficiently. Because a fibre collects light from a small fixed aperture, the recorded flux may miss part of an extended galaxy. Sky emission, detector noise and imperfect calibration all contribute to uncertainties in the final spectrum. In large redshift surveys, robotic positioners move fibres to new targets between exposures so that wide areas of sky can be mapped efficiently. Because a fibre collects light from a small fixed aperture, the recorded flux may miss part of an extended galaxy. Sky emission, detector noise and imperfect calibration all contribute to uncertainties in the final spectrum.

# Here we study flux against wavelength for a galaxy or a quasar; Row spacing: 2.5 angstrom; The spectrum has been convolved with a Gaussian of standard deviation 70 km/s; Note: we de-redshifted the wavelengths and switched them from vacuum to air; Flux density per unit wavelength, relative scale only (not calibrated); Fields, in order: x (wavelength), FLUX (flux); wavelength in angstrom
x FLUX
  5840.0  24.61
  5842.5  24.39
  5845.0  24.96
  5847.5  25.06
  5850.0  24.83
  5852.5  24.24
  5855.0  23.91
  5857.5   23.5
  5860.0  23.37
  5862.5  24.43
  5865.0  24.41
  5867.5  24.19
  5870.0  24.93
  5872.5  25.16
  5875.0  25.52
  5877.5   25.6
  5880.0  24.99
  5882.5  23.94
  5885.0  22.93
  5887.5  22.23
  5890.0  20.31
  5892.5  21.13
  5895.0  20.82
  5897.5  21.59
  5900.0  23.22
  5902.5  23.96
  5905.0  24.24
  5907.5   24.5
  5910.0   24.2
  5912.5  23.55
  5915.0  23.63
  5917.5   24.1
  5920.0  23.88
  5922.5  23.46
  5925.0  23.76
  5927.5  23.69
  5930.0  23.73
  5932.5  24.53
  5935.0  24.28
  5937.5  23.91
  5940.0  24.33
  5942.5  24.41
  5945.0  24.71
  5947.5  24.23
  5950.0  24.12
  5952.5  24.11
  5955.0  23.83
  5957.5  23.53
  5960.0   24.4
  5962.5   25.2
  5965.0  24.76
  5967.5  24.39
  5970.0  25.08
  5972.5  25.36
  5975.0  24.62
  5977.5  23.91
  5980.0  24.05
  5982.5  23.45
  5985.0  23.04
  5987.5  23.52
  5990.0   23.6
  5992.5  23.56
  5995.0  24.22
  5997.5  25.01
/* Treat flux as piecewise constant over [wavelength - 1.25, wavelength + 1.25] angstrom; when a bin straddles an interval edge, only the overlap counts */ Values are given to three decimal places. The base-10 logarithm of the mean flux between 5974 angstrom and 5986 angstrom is 1.377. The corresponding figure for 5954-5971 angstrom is 1.388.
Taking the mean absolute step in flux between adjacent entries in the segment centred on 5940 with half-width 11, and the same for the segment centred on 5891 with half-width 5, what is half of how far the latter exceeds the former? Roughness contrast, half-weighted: 0.33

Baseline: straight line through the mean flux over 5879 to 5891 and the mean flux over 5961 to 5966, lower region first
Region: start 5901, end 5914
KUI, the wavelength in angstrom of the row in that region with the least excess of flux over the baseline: 5912.5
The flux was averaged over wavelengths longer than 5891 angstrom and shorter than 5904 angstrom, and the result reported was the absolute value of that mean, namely 22.1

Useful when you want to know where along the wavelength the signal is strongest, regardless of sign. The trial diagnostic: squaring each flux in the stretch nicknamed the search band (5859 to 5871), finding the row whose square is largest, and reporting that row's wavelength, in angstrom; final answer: 5870.0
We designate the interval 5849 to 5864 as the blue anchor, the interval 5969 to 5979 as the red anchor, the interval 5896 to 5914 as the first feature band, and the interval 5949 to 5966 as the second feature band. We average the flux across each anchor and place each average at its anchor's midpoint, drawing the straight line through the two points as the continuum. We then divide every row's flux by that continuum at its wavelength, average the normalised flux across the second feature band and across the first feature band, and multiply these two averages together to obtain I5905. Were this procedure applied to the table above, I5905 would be 0.96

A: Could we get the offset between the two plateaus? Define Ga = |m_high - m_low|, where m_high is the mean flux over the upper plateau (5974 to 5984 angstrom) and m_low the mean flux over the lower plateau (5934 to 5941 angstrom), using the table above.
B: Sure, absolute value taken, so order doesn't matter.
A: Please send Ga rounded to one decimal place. 0.2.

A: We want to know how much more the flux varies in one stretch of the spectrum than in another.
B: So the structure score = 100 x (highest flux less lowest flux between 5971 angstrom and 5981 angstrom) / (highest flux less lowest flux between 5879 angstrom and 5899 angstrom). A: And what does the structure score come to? 31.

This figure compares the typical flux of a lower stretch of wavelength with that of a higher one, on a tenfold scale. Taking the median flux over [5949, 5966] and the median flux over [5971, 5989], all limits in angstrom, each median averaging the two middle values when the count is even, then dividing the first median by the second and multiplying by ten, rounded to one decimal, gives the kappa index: 10.1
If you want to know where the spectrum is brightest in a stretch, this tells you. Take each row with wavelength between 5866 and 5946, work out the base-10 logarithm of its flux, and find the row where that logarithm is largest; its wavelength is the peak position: 5877.5 angstrom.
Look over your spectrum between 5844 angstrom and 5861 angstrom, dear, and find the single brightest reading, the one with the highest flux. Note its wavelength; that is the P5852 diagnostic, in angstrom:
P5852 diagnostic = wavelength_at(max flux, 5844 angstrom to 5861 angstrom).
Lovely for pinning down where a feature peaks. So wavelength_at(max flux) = 5847.5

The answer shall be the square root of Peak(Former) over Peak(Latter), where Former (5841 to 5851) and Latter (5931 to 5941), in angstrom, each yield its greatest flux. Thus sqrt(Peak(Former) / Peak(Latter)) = 1.01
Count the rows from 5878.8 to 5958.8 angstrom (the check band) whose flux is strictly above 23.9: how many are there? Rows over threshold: 16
